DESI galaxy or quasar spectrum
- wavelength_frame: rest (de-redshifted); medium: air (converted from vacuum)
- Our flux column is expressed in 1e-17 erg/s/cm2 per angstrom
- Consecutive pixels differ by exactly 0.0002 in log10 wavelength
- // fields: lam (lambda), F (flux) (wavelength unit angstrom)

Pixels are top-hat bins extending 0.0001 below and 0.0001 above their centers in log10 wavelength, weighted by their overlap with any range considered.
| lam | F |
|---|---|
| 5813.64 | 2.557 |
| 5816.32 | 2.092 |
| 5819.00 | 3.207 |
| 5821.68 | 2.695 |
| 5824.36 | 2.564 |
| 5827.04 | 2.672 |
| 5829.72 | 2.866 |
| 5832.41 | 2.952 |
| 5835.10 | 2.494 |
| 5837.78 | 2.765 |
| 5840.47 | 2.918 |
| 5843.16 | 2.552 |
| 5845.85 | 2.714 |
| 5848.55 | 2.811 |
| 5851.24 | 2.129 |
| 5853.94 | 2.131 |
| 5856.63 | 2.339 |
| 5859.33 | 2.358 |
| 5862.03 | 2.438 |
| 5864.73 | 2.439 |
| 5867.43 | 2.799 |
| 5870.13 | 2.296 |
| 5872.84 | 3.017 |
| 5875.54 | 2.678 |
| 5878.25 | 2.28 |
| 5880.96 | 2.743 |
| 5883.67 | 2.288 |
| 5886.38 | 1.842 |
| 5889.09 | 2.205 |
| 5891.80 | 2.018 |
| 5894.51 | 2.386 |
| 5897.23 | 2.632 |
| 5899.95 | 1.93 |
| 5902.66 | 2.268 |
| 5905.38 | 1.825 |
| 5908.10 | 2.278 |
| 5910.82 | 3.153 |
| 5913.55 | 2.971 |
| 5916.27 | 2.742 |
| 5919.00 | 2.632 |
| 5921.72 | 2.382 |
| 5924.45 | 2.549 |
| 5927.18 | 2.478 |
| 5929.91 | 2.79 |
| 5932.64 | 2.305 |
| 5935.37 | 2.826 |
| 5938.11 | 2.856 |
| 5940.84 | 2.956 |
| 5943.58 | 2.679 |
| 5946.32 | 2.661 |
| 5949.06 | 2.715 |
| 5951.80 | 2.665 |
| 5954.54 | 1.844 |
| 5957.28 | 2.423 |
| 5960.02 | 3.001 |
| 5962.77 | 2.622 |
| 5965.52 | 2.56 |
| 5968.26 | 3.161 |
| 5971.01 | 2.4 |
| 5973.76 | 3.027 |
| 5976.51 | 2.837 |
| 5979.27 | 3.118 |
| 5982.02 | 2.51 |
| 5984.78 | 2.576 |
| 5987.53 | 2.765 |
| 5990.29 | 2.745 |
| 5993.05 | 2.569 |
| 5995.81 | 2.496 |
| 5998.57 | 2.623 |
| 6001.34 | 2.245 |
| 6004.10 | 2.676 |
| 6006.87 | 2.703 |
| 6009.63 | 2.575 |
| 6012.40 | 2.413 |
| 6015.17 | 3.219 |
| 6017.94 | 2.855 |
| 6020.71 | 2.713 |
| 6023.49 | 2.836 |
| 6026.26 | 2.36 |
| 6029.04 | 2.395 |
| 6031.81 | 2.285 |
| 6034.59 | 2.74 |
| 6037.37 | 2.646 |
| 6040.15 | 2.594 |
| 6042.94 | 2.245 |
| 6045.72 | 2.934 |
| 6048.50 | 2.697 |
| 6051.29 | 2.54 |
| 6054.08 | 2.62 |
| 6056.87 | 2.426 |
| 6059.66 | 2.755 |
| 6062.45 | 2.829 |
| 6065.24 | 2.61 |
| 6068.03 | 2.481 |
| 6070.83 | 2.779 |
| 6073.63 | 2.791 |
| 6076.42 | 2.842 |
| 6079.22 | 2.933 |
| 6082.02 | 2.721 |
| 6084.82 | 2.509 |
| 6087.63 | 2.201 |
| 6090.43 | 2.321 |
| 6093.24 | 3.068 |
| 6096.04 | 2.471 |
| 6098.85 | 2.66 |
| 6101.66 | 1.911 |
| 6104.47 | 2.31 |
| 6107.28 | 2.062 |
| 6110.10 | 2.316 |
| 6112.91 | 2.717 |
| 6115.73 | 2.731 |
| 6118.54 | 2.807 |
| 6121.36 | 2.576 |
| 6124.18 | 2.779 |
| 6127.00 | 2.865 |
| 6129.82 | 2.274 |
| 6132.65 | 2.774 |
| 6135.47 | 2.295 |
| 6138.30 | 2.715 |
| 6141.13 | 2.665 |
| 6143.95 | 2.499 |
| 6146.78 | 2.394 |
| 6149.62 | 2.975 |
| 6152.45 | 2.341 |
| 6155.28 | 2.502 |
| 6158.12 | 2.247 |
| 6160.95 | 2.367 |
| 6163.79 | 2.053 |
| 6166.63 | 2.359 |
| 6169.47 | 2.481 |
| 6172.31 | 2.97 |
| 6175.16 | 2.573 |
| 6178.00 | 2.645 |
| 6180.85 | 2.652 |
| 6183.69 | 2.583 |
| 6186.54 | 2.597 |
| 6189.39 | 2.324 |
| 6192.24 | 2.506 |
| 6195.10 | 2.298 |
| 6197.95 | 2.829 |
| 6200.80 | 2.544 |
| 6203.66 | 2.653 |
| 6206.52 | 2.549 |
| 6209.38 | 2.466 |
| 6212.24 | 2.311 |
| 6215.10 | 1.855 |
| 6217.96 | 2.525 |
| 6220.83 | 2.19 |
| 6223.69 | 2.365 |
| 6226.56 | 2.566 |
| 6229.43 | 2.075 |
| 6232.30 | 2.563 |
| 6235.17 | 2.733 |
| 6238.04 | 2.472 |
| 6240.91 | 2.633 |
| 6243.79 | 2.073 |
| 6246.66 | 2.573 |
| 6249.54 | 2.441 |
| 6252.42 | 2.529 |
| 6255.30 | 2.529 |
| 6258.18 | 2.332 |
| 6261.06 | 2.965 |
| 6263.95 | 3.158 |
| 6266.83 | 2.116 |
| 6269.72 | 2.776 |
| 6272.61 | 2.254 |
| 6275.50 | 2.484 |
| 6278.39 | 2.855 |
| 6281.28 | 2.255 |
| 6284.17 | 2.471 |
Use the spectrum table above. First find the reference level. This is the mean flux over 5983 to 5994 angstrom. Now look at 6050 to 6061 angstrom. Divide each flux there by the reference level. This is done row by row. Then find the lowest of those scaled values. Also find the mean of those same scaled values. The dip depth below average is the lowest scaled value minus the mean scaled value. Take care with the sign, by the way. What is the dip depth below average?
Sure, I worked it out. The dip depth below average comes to -0.06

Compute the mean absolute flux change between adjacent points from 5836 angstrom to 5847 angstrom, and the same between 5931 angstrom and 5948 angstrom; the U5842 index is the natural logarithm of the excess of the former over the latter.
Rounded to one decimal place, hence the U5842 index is -3.3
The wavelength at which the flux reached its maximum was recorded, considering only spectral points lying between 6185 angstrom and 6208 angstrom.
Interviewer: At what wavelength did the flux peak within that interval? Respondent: 6197.95 angstrom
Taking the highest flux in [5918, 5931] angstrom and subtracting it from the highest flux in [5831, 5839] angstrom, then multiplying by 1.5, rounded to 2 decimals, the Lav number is 0.24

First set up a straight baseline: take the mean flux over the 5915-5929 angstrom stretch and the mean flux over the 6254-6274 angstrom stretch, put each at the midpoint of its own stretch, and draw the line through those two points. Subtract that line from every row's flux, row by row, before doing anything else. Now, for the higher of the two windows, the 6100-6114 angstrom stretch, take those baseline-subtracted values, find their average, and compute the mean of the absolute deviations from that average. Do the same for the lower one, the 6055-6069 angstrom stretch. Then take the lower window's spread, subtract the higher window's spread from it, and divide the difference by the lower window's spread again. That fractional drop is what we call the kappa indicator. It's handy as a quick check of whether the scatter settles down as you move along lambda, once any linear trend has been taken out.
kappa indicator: -0.61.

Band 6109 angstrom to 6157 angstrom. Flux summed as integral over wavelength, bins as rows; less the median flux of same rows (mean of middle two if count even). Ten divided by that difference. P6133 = 0.082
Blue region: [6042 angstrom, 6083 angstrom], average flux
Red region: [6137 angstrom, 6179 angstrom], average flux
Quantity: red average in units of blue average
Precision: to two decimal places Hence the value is 0.94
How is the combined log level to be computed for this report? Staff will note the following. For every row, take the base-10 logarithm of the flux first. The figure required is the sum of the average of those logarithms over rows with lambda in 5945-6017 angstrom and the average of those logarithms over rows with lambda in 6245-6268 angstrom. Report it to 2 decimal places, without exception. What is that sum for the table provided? 0.83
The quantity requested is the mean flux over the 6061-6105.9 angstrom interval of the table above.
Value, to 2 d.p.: 2.59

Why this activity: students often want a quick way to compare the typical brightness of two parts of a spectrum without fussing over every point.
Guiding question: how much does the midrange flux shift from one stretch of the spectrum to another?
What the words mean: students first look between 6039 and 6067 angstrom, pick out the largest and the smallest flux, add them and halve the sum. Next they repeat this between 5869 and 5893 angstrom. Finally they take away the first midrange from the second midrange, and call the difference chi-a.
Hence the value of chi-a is -0.16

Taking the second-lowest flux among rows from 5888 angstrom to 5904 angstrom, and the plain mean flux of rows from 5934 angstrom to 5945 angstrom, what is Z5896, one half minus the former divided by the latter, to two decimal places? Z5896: -0.21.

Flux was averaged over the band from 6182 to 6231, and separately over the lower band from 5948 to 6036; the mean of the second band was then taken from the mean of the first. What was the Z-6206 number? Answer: -0.22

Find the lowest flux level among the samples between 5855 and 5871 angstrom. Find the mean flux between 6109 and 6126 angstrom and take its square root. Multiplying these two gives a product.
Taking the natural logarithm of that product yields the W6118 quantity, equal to 1.32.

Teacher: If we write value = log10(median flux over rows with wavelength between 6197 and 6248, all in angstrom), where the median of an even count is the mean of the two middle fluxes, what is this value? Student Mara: 0.404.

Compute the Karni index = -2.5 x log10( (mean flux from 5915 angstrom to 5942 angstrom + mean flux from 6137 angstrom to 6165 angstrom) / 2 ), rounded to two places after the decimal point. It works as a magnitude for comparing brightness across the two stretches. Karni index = -1.02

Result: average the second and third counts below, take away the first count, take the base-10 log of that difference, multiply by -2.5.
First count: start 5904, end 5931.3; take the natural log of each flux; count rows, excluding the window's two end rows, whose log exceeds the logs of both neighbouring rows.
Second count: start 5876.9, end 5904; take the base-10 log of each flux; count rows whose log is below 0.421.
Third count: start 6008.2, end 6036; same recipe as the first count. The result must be -1.5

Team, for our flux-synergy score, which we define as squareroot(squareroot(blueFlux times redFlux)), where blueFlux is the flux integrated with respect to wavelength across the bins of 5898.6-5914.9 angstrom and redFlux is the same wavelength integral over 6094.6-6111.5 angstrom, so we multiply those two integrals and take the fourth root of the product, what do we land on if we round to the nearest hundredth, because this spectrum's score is 6.24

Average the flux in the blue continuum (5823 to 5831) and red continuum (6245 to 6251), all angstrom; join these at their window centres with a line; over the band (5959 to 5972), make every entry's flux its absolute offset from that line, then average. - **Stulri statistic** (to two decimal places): 0.24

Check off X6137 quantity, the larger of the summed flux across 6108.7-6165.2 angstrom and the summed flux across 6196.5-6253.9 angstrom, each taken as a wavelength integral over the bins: 144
